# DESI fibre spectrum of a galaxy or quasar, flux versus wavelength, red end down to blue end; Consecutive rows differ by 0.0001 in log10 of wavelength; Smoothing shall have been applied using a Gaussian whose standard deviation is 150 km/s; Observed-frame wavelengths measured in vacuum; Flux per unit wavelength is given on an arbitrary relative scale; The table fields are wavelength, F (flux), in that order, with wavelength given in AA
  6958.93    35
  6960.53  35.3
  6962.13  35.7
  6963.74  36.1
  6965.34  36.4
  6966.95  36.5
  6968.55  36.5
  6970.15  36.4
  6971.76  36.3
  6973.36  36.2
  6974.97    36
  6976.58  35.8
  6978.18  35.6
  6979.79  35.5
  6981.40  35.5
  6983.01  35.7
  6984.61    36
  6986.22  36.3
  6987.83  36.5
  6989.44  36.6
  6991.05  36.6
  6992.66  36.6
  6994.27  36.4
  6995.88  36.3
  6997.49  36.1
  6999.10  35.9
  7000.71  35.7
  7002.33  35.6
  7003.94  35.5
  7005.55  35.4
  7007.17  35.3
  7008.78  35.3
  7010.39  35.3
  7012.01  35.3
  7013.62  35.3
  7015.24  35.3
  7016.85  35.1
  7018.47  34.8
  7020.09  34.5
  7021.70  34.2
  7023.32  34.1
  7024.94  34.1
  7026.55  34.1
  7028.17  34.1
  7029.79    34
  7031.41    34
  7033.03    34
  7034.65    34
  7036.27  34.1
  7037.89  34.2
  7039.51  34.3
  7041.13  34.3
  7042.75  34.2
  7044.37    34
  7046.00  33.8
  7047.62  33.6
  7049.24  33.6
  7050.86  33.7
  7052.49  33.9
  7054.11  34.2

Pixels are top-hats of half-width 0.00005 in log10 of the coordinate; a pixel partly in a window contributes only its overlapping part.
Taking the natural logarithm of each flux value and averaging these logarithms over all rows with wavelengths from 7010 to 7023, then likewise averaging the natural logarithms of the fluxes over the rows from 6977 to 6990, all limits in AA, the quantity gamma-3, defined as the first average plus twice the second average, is 10.7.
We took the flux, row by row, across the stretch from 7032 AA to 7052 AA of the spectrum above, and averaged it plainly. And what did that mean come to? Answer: 34.0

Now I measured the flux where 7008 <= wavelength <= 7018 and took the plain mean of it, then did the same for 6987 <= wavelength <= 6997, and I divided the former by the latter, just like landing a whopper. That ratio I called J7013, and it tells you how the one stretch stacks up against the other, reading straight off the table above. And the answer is 0.966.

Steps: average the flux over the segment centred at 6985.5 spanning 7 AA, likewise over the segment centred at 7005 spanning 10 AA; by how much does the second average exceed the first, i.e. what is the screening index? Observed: -0.7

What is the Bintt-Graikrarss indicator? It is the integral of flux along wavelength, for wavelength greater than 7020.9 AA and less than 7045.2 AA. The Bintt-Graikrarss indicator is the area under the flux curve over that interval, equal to 829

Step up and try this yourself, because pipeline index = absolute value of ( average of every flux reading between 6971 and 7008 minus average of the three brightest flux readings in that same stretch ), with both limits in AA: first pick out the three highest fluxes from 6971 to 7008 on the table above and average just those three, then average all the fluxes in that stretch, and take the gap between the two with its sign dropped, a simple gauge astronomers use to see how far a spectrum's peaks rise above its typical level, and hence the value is 0.63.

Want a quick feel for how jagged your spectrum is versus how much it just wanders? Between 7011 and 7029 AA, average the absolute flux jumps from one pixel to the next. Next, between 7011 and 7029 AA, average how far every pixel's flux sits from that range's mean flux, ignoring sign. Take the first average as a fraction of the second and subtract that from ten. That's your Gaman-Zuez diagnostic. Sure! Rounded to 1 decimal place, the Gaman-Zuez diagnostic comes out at 9.8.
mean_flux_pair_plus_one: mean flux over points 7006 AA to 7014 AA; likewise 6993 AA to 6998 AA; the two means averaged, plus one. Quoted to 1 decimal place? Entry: 36.8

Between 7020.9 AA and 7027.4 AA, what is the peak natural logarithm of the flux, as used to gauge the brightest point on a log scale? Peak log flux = 3.53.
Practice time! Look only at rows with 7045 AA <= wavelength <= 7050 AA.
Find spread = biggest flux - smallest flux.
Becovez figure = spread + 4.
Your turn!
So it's 4.20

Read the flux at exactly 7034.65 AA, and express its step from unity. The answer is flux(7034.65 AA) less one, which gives 33.0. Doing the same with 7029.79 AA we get 33.0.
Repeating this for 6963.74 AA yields 35.1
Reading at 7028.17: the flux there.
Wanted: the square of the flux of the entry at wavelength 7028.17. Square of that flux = 1163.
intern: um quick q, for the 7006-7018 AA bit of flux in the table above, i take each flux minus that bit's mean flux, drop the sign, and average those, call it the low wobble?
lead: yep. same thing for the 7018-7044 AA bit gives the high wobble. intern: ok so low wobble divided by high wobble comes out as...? 0.33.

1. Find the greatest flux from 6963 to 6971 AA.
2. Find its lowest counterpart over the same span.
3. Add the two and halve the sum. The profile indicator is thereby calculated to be 36.3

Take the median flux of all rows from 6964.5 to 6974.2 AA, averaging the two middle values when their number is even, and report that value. 36.4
